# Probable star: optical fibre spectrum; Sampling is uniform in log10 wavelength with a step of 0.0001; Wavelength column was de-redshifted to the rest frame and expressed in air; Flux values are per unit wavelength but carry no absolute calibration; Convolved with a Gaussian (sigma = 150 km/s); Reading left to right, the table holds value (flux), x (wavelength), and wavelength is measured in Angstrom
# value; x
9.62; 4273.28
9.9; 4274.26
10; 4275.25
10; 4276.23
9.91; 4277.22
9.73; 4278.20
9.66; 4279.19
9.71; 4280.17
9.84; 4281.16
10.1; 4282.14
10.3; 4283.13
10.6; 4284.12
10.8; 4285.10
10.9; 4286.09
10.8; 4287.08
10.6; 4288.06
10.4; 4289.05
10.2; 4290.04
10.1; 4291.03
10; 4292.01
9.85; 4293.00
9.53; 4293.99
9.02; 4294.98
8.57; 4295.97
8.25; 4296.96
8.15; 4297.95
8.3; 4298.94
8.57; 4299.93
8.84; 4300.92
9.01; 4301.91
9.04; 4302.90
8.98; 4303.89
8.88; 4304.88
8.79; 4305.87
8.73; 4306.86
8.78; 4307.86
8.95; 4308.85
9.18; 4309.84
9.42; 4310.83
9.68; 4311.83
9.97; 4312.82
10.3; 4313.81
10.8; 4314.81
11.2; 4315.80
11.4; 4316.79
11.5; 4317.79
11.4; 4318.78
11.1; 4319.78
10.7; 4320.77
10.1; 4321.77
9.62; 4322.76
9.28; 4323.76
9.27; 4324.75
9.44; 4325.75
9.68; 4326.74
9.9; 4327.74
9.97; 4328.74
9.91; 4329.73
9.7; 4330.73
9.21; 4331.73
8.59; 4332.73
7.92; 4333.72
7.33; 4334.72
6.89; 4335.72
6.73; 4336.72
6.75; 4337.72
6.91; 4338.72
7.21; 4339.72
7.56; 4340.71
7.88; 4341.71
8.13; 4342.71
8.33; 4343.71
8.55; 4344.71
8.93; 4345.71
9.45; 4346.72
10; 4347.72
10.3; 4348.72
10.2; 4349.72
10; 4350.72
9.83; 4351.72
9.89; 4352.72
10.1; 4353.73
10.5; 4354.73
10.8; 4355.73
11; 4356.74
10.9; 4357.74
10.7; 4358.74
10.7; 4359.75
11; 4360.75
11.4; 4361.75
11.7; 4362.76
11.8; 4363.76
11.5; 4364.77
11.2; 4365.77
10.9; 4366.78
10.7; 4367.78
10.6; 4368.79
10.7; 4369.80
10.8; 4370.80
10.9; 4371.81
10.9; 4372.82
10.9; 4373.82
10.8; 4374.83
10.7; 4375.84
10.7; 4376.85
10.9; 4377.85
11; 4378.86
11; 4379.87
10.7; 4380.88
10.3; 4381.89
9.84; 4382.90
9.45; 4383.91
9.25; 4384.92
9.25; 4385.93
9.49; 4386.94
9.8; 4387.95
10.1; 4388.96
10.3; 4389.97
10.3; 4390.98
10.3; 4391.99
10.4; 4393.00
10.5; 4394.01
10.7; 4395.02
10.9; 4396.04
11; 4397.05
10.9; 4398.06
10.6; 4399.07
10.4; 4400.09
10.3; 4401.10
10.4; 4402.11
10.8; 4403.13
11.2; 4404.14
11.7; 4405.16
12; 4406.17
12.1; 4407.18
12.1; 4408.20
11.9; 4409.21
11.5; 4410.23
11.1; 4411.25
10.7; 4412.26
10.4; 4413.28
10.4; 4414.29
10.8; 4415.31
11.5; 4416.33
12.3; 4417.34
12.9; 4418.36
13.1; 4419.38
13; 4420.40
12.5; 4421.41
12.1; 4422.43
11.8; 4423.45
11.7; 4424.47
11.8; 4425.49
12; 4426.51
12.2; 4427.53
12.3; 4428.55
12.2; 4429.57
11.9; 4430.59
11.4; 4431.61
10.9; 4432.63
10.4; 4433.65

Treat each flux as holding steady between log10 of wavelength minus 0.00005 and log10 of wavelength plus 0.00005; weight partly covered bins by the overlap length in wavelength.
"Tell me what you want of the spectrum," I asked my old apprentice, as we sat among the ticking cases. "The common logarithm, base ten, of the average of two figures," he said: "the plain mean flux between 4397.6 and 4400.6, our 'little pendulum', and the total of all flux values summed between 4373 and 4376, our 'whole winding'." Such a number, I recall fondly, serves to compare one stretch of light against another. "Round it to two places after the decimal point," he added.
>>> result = 1.33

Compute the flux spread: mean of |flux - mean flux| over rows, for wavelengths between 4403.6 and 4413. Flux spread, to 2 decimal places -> 0.41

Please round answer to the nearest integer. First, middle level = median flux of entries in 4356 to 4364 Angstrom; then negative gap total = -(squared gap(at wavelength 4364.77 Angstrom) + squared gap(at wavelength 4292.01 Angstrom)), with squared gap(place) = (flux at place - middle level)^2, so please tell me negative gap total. -1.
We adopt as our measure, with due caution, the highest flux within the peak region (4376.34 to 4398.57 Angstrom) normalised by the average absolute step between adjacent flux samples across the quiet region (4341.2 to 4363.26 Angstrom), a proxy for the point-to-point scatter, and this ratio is 43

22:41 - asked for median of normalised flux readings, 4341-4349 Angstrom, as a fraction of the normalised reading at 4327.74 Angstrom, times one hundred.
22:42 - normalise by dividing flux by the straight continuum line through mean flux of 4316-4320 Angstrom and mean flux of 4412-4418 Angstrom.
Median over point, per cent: 89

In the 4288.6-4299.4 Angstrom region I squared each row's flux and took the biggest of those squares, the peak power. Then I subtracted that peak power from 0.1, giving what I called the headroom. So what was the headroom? -108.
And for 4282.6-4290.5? -119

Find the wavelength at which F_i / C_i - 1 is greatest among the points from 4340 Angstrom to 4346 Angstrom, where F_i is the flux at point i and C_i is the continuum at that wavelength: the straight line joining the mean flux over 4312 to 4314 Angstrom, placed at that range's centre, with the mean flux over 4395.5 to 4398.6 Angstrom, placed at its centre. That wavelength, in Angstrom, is 4345.71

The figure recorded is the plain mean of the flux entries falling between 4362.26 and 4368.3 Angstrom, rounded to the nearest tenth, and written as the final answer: 11.3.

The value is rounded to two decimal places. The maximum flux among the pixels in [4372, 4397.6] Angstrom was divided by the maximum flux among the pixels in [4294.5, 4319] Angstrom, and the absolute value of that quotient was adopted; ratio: 0.96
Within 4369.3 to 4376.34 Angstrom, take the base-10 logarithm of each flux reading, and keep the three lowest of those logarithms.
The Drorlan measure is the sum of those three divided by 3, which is 1.03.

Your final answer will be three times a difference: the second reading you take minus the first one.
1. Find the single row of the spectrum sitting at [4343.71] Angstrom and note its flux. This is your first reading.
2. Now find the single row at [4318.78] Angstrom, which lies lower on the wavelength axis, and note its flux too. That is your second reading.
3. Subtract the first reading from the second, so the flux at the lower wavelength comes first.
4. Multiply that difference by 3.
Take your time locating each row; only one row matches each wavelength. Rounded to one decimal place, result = 9.2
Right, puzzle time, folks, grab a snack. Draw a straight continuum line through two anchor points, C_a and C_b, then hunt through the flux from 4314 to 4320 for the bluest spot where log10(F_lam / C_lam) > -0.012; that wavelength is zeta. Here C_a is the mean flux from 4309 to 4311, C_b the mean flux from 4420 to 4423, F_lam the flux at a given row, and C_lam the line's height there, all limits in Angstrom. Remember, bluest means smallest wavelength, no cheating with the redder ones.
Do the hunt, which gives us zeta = 4314.81 Angstrom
